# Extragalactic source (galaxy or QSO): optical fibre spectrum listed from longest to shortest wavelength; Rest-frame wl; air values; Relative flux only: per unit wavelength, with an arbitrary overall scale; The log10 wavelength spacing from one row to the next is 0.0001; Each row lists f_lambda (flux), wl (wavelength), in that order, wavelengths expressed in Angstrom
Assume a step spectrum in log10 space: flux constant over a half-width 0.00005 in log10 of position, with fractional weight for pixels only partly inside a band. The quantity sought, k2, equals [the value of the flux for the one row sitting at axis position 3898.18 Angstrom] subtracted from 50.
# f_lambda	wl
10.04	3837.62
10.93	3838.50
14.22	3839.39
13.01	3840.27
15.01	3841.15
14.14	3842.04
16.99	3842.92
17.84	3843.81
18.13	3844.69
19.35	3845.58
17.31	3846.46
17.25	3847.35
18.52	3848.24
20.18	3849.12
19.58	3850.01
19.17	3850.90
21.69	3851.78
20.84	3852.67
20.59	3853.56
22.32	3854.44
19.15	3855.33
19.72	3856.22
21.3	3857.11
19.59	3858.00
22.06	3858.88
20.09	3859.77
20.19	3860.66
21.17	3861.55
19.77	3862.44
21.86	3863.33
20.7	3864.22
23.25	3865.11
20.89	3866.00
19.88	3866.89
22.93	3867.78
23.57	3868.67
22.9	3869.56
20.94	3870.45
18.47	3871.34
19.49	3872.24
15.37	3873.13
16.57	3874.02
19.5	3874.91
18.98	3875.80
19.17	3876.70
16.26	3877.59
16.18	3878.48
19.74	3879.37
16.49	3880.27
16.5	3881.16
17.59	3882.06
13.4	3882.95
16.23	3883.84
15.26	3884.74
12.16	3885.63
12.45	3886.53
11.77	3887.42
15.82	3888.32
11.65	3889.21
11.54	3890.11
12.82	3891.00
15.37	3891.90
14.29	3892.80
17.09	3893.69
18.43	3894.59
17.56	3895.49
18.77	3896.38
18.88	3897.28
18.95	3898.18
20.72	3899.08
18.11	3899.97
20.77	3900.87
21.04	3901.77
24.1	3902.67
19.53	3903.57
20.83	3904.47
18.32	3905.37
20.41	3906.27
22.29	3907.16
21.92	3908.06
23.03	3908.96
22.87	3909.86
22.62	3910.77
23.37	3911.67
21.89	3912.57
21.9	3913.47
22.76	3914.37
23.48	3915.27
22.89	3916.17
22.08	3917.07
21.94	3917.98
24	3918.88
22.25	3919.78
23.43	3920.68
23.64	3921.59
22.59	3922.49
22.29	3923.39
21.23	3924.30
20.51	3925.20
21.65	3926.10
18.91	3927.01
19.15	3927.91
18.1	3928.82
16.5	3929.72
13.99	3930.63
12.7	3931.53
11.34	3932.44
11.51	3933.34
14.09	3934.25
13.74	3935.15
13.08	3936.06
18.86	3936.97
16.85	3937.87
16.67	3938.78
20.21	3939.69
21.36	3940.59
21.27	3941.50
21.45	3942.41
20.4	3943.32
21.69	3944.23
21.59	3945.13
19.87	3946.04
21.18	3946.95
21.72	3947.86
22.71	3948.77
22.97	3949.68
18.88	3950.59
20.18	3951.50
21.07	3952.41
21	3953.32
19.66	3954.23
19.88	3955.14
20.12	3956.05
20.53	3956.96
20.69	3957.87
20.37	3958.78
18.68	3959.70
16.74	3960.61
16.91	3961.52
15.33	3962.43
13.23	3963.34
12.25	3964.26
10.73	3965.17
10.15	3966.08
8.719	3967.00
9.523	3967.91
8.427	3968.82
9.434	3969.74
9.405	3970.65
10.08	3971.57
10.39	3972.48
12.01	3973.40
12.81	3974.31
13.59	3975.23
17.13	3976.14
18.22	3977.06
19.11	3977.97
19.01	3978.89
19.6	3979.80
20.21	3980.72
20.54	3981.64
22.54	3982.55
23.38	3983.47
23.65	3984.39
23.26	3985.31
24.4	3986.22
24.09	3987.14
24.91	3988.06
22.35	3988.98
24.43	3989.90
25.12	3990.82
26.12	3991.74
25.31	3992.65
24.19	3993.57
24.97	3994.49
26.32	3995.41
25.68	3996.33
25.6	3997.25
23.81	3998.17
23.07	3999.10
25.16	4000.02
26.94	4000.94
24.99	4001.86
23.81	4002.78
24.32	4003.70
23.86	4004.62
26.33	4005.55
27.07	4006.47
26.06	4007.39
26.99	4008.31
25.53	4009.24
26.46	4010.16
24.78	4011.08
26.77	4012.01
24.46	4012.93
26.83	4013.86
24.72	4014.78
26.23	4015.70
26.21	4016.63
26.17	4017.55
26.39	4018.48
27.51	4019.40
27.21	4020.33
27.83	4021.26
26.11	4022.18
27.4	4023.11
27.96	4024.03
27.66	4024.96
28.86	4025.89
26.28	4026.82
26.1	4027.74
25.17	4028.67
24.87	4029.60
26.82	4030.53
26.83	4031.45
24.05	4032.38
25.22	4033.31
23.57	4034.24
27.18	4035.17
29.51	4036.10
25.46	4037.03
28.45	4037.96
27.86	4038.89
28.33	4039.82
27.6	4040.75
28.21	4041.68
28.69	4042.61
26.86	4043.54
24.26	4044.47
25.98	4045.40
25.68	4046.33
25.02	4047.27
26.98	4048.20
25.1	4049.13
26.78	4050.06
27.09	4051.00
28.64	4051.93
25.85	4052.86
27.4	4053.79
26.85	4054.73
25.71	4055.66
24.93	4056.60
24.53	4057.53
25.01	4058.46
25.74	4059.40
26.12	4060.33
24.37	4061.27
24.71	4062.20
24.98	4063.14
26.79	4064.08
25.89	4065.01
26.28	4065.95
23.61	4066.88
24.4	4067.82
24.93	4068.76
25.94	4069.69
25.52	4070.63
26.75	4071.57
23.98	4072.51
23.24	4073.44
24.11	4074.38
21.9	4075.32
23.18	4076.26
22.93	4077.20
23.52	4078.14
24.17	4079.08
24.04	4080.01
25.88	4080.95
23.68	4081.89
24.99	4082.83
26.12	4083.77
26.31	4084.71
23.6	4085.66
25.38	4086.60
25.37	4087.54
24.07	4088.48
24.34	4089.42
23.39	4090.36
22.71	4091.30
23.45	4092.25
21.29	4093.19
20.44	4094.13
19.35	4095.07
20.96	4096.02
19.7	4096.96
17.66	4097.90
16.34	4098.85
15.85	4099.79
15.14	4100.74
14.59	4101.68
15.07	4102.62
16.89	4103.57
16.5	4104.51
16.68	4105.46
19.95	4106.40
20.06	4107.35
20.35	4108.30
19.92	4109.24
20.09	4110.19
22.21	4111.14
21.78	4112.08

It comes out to 31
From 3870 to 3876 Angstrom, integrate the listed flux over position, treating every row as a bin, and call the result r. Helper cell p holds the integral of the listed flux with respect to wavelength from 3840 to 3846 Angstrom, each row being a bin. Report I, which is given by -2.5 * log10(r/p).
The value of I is -0.1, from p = 99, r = 111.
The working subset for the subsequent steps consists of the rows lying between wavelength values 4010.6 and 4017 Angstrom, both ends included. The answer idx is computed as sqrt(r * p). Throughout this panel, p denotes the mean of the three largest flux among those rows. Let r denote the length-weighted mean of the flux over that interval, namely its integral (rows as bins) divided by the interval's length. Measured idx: 26.2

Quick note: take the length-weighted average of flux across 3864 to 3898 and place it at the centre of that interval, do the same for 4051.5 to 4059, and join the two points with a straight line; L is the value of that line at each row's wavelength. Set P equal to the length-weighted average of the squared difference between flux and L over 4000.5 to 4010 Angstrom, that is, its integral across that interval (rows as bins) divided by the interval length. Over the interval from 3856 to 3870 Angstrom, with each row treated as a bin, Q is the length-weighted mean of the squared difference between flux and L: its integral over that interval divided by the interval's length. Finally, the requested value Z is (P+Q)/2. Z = 15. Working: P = 5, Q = 25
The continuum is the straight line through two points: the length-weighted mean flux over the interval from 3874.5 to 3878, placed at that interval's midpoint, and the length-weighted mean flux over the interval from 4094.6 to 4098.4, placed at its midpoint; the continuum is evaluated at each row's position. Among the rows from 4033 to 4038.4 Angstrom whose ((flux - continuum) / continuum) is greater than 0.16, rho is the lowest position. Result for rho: 4033.31 Angstrom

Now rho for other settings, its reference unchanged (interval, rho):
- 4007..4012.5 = 4007.39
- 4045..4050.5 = 4045.40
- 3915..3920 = 3915.27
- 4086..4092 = 4086.60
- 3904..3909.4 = 3907.16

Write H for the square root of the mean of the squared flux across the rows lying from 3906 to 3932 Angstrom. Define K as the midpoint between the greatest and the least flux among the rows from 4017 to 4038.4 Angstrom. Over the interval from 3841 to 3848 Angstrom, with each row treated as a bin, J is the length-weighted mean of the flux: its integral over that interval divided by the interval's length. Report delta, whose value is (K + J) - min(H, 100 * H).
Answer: 22.3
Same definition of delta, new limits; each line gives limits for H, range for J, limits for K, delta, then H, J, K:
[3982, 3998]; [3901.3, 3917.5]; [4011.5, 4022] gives 23.6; 25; 22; 26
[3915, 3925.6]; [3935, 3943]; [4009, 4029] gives 22.5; 23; 18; 27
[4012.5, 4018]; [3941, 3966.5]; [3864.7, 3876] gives 12.7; 26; 19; 19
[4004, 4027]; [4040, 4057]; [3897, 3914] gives 21.2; 26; 27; 21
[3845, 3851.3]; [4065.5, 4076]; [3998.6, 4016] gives 30.9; 19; 25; 25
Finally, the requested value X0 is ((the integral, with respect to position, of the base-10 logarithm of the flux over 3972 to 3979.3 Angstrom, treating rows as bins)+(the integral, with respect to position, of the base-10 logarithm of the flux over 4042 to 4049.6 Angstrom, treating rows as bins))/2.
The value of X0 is 9.7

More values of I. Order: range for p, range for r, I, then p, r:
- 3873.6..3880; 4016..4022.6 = -0.5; 115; 177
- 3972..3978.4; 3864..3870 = -0.4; 94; 132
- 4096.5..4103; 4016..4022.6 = -0.6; 106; 177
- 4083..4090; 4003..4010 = 0.0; 175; 180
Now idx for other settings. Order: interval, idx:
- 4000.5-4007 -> 26.1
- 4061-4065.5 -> 25.6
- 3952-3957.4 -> 20.6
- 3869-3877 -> 20.1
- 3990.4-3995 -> 25.4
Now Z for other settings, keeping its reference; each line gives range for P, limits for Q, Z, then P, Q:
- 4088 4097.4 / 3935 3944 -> 25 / 40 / 11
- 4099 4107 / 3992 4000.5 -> 77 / 149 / 4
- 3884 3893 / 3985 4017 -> 13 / 22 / 4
